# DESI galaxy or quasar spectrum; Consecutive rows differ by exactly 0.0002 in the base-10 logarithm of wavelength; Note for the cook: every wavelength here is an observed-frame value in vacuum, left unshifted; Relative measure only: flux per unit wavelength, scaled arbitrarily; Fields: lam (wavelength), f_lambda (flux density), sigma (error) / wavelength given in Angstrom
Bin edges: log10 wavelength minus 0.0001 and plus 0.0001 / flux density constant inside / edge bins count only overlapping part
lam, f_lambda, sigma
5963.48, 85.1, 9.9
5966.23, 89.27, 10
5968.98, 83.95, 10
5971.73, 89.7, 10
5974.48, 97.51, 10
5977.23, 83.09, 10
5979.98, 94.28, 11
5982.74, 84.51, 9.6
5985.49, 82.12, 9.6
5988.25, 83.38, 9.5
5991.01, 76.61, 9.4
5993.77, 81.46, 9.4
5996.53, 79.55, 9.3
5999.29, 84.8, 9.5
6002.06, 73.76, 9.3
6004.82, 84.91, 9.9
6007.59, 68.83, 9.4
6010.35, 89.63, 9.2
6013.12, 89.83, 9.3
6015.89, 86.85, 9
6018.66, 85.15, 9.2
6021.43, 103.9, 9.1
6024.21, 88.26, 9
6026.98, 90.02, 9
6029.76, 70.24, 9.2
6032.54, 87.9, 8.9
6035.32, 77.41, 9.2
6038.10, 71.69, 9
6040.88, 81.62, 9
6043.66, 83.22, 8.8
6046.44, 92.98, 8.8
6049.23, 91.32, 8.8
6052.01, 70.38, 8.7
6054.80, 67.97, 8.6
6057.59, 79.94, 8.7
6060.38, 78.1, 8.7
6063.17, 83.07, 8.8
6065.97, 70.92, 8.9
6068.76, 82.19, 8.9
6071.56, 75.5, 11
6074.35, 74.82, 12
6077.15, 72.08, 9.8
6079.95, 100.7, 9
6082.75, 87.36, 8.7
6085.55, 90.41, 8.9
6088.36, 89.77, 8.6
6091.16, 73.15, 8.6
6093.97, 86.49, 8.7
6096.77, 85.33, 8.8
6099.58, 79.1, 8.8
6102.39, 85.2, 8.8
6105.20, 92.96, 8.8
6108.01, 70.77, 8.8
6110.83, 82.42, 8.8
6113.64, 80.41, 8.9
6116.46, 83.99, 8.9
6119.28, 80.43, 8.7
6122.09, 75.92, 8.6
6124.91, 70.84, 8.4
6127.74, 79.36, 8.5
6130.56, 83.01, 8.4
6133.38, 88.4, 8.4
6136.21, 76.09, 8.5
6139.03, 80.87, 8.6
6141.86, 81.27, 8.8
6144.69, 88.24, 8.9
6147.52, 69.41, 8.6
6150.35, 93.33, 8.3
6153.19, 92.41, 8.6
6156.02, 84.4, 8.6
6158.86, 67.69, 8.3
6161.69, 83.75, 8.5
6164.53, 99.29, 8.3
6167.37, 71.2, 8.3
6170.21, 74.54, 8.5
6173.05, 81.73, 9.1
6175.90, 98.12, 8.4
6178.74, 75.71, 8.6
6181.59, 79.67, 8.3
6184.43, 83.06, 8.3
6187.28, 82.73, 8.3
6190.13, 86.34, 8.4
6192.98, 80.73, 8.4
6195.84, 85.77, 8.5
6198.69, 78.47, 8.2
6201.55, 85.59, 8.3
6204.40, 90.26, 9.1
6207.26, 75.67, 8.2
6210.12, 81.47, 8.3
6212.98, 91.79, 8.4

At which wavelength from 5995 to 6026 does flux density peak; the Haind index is 6021.43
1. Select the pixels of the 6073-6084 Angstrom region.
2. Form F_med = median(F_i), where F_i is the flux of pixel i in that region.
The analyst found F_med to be 81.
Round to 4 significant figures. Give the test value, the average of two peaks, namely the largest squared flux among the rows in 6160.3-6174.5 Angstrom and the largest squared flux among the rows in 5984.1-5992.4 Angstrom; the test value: 8405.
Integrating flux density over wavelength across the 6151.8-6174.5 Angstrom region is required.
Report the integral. 1859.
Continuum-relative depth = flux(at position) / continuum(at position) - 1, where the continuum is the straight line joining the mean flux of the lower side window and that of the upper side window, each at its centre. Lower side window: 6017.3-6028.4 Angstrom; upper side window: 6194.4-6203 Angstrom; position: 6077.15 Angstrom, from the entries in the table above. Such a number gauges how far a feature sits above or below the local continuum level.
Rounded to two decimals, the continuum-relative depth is -0.19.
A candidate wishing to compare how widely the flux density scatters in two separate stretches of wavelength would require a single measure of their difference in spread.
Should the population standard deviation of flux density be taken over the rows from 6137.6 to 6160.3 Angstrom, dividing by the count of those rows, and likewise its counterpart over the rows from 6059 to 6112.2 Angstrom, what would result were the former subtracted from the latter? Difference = -1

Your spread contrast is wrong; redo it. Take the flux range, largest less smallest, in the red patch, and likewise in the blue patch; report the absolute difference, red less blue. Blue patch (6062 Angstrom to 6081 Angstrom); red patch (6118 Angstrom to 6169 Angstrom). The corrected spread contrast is 1.8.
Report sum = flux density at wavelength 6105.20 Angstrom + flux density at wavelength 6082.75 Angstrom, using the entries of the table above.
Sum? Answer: 180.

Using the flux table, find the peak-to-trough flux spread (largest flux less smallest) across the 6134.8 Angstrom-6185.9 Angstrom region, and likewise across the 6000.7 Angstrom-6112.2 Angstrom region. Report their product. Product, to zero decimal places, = 1135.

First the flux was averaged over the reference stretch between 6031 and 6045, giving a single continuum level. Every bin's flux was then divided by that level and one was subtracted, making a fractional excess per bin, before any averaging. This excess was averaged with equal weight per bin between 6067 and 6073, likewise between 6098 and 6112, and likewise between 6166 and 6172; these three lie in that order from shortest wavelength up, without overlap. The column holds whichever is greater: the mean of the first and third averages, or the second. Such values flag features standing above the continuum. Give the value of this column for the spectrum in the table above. 0.02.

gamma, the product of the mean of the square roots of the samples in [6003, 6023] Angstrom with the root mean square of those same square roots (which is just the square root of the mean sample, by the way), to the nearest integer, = 87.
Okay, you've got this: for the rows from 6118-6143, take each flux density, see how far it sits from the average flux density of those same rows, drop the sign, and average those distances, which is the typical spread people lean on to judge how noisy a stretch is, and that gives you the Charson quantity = 4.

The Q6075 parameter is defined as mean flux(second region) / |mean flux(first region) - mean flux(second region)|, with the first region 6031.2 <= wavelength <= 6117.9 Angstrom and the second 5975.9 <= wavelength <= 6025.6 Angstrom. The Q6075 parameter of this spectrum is 29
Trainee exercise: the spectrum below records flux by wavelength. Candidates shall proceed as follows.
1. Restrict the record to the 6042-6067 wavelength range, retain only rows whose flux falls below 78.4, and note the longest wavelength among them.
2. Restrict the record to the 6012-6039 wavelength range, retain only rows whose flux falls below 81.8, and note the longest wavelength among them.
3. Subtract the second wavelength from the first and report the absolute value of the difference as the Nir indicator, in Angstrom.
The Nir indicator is 27.9 Angstrom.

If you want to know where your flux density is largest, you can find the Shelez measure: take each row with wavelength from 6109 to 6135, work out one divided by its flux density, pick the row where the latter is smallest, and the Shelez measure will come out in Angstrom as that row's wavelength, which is 6133.38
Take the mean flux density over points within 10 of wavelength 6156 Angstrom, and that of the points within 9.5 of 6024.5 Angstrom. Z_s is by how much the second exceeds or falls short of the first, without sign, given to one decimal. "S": 3.1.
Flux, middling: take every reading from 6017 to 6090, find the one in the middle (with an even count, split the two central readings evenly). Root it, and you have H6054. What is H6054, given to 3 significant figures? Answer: 9.09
